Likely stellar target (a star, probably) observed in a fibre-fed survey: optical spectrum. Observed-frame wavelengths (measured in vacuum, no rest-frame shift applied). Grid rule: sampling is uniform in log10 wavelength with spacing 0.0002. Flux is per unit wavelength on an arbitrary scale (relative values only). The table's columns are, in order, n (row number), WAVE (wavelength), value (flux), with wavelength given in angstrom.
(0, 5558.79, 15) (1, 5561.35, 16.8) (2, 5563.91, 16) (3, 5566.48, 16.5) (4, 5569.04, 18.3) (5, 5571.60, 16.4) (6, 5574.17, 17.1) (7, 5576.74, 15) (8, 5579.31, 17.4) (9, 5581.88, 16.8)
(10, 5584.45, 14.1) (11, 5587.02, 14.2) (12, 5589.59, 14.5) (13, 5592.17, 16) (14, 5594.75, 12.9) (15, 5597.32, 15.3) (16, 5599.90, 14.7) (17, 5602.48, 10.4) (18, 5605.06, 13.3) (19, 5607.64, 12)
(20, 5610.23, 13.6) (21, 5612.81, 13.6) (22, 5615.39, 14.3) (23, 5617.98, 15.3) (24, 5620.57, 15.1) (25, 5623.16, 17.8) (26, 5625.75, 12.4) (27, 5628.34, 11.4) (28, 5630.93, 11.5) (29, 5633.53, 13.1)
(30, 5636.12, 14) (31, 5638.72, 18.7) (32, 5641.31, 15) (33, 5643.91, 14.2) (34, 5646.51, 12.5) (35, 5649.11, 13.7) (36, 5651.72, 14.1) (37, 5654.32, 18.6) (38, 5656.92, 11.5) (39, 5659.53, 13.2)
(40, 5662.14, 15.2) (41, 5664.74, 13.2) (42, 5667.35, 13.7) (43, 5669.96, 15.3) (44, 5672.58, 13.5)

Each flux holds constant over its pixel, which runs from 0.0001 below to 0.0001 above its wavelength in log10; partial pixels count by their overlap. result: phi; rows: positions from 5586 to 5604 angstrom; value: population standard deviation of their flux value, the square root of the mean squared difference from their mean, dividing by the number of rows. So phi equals 1.7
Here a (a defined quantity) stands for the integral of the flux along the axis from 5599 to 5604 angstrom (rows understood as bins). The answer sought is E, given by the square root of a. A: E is 7.9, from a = 62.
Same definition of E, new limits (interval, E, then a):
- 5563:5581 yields 17.3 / 300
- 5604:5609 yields 7.9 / 63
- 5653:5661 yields 10.8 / 116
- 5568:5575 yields 11.0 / 121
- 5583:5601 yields 16.2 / 262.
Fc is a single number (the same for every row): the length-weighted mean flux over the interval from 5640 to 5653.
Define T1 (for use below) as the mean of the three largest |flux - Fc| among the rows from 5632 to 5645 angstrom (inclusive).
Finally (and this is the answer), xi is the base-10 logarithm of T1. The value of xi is 0.35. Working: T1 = 2.2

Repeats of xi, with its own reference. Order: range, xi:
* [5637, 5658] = 0.60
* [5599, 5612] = 0.32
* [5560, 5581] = 0.57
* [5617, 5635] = 0.47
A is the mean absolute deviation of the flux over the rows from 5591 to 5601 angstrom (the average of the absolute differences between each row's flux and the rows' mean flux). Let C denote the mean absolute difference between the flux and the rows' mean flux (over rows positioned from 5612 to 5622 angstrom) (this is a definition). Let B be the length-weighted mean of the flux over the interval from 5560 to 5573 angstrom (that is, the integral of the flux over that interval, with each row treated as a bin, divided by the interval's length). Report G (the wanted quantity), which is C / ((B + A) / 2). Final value 0.07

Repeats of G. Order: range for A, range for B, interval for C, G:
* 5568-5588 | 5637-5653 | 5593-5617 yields 0.13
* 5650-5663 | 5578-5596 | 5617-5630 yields 0.23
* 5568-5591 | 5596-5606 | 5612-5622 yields 0.08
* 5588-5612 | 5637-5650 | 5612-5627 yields 0.16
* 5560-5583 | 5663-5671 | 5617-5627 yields 0.19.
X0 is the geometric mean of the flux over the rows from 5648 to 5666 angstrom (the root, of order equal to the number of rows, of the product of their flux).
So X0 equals 14.1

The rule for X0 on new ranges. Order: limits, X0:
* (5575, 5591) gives 15.3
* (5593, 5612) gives 13.1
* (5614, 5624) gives 15.6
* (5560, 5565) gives 16.4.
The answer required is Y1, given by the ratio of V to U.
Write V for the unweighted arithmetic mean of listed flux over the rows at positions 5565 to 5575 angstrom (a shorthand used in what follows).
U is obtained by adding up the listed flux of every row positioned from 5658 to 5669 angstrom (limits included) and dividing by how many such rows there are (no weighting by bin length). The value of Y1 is 1.24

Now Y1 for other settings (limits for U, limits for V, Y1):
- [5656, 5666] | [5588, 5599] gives 1.11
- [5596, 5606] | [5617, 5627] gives 1.13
